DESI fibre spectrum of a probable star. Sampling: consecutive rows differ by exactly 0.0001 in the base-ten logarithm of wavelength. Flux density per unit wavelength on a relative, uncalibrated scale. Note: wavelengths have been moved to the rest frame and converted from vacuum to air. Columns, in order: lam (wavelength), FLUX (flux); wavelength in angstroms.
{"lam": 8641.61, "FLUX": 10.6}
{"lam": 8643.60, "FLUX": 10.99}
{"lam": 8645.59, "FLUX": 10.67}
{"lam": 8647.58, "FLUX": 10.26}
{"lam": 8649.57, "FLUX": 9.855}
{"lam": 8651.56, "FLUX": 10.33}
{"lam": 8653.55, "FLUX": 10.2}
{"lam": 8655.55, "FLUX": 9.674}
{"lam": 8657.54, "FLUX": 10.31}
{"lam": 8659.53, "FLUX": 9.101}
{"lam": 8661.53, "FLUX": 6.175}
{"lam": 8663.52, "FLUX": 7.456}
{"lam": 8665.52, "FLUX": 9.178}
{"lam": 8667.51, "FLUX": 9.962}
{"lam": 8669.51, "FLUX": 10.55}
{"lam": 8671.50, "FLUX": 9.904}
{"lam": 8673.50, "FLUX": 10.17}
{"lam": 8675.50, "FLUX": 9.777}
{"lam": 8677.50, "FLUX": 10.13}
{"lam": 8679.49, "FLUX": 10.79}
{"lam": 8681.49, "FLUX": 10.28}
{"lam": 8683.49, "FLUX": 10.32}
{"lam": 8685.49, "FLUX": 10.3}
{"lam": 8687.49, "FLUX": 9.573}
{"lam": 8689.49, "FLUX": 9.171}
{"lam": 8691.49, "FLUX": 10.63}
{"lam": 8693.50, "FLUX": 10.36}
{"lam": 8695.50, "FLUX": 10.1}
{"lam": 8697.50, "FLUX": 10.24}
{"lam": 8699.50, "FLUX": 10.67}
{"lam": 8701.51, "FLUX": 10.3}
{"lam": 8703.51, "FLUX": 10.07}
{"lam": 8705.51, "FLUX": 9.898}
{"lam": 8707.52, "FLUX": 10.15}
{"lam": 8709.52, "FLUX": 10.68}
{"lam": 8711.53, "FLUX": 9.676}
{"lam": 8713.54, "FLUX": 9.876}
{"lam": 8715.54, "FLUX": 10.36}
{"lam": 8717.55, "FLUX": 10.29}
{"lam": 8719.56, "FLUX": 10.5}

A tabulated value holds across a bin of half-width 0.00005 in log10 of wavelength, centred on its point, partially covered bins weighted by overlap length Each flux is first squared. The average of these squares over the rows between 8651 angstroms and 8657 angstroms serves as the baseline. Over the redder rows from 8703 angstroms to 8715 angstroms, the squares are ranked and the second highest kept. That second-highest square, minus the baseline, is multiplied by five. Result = 8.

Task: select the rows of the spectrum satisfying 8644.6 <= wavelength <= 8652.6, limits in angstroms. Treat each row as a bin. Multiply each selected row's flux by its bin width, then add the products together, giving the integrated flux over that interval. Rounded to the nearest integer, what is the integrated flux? 82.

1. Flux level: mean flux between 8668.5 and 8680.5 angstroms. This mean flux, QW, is 10.22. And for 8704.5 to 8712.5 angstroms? 10.10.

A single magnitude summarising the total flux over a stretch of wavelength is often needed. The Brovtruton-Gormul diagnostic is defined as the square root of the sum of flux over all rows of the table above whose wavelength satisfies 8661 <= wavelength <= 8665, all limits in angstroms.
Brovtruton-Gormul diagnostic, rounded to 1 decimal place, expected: 3.7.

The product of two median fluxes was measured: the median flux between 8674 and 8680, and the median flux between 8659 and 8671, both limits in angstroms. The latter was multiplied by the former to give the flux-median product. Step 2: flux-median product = 93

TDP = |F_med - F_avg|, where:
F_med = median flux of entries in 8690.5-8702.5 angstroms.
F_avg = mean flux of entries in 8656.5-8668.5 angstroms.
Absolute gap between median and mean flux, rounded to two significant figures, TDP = 1.6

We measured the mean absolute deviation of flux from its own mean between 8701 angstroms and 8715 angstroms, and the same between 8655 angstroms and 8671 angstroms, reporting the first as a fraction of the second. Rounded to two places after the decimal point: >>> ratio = 0.22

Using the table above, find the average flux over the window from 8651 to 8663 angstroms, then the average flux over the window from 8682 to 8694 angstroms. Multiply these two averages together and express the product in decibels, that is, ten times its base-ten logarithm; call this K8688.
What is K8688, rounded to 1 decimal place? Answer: 19.7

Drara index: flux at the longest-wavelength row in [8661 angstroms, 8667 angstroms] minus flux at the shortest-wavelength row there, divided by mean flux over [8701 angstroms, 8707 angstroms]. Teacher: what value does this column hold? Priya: 0.30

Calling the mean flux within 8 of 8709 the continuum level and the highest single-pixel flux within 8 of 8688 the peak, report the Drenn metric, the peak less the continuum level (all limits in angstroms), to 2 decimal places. 0.50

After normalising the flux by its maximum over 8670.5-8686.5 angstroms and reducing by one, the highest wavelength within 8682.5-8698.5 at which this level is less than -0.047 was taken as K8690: 8697.50 angstroms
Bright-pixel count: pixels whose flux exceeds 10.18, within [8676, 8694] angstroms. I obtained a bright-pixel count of 6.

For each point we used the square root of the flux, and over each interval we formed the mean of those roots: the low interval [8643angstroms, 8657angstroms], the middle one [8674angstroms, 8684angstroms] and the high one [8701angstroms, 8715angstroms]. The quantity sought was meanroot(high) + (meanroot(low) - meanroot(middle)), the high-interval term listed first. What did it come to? 3.18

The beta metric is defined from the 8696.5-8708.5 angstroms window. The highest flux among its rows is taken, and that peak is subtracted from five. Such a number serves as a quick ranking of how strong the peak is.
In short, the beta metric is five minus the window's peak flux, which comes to -5.67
